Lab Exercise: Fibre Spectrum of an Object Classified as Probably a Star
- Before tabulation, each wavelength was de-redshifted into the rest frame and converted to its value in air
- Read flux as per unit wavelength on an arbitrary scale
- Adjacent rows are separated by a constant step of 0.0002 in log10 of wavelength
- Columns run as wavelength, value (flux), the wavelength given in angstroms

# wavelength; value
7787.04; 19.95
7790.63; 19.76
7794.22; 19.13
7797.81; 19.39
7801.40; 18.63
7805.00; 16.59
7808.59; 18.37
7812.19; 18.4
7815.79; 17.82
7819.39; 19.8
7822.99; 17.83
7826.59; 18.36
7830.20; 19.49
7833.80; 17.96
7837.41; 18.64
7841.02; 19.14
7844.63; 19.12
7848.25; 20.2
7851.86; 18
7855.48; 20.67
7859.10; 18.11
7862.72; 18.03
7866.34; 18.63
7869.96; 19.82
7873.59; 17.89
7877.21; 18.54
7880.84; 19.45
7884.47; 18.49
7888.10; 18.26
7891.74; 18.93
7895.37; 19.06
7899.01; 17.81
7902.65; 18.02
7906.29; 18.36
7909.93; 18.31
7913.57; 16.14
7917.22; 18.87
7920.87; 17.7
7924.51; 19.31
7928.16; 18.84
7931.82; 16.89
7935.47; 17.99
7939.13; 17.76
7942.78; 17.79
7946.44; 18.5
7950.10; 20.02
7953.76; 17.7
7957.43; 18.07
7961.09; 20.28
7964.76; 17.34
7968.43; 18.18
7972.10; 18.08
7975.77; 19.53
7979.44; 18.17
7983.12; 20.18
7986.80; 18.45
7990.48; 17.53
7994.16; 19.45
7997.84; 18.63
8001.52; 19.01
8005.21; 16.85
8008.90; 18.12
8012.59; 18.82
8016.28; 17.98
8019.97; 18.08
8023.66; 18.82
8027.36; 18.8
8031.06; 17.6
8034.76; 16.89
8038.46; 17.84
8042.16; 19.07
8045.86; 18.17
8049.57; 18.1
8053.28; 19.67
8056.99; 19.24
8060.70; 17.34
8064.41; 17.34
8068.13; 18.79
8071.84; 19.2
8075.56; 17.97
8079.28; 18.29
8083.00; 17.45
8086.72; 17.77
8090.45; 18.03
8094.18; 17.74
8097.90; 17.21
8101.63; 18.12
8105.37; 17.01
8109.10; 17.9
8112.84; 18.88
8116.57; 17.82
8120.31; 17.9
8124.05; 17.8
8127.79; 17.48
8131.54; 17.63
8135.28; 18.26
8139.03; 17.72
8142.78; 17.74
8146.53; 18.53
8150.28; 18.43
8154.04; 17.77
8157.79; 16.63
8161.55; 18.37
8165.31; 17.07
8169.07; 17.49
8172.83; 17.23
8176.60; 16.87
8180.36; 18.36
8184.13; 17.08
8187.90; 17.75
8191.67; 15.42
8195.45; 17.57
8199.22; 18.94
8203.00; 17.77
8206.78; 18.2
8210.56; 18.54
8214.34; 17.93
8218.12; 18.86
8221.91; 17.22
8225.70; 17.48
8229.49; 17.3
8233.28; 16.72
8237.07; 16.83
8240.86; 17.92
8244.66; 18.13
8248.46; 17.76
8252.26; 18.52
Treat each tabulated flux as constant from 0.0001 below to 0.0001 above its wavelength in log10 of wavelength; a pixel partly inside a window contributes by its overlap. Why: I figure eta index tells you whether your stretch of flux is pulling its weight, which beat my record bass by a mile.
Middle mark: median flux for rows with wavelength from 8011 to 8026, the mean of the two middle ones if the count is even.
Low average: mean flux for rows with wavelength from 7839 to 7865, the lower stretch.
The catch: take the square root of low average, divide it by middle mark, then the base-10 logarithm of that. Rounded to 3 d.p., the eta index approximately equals -0.626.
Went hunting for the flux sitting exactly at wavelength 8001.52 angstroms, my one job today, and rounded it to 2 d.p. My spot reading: 19.01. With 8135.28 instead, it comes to 18.26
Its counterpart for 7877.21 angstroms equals 18.54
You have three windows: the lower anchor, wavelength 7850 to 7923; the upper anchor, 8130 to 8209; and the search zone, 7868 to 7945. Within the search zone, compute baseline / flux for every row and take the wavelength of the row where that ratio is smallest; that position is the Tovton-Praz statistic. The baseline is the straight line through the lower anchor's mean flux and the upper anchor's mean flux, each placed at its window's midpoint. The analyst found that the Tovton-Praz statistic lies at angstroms 7869.96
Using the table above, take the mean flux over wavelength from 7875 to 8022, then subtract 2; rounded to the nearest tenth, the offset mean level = 16.4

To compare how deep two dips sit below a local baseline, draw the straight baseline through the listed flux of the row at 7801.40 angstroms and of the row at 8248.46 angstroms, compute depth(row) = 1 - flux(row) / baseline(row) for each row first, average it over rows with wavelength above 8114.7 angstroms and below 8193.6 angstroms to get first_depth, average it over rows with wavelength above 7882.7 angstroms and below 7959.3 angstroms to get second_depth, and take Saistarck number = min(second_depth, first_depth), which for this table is 0.0091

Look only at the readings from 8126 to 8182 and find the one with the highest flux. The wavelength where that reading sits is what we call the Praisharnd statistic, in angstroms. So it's 8146.53 angstroms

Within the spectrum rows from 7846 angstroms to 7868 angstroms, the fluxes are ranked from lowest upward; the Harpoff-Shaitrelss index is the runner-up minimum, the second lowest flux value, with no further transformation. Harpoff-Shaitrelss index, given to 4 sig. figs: 18.03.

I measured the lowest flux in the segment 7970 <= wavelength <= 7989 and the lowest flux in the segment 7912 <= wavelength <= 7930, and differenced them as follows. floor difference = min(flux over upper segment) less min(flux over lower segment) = 1.9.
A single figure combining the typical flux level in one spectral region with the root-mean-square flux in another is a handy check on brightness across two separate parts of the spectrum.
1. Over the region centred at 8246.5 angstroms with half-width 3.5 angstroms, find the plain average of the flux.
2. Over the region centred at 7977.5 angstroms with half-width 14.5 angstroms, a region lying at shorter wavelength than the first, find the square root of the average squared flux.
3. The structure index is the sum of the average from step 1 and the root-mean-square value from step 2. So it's 36.4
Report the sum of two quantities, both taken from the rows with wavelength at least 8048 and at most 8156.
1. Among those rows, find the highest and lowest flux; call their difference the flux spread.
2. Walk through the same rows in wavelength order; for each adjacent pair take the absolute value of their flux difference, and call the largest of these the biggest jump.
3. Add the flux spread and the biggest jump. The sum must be 4.6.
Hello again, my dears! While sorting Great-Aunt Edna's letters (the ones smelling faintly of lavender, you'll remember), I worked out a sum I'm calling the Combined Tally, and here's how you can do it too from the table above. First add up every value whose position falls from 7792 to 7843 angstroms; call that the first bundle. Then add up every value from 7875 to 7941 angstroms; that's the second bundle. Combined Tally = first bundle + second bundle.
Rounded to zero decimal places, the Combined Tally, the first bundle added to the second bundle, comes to 588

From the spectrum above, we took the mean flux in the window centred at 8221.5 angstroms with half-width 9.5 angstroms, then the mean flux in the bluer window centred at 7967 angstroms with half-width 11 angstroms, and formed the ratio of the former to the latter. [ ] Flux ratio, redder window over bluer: 0.96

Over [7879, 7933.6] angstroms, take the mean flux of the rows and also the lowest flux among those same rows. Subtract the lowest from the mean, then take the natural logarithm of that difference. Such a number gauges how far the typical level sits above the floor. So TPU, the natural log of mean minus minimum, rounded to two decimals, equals 0.77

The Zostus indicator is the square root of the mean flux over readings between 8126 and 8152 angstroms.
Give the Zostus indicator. 4.24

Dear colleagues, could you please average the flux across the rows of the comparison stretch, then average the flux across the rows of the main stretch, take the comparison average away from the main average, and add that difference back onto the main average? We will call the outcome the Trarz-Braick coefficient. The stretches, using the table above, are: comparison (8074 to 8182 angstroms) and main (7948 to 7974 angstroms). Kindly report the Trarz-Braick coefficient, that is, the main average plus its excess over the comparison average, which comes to 19.3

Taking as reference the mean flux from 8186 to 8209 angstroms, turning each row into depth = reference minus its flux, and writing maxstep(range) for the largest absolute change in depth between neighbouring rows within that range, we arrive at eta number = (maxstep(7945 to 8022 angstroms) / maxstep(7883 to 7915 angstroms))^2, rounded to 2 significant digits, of 1.8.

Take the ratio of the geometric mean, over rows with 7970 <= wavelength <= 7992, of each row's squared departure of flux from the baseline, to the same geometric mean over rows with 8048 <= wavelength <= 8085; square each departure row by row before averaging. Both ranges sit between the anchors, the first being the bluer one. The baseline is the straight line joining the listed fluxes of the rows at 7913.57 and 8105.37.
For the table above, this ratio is 2.6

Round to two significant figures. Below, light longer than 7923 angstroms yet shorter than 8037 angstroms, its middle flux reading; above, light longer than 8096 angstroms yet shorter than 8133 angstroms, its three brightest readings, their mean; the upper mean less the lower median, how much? 0.13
